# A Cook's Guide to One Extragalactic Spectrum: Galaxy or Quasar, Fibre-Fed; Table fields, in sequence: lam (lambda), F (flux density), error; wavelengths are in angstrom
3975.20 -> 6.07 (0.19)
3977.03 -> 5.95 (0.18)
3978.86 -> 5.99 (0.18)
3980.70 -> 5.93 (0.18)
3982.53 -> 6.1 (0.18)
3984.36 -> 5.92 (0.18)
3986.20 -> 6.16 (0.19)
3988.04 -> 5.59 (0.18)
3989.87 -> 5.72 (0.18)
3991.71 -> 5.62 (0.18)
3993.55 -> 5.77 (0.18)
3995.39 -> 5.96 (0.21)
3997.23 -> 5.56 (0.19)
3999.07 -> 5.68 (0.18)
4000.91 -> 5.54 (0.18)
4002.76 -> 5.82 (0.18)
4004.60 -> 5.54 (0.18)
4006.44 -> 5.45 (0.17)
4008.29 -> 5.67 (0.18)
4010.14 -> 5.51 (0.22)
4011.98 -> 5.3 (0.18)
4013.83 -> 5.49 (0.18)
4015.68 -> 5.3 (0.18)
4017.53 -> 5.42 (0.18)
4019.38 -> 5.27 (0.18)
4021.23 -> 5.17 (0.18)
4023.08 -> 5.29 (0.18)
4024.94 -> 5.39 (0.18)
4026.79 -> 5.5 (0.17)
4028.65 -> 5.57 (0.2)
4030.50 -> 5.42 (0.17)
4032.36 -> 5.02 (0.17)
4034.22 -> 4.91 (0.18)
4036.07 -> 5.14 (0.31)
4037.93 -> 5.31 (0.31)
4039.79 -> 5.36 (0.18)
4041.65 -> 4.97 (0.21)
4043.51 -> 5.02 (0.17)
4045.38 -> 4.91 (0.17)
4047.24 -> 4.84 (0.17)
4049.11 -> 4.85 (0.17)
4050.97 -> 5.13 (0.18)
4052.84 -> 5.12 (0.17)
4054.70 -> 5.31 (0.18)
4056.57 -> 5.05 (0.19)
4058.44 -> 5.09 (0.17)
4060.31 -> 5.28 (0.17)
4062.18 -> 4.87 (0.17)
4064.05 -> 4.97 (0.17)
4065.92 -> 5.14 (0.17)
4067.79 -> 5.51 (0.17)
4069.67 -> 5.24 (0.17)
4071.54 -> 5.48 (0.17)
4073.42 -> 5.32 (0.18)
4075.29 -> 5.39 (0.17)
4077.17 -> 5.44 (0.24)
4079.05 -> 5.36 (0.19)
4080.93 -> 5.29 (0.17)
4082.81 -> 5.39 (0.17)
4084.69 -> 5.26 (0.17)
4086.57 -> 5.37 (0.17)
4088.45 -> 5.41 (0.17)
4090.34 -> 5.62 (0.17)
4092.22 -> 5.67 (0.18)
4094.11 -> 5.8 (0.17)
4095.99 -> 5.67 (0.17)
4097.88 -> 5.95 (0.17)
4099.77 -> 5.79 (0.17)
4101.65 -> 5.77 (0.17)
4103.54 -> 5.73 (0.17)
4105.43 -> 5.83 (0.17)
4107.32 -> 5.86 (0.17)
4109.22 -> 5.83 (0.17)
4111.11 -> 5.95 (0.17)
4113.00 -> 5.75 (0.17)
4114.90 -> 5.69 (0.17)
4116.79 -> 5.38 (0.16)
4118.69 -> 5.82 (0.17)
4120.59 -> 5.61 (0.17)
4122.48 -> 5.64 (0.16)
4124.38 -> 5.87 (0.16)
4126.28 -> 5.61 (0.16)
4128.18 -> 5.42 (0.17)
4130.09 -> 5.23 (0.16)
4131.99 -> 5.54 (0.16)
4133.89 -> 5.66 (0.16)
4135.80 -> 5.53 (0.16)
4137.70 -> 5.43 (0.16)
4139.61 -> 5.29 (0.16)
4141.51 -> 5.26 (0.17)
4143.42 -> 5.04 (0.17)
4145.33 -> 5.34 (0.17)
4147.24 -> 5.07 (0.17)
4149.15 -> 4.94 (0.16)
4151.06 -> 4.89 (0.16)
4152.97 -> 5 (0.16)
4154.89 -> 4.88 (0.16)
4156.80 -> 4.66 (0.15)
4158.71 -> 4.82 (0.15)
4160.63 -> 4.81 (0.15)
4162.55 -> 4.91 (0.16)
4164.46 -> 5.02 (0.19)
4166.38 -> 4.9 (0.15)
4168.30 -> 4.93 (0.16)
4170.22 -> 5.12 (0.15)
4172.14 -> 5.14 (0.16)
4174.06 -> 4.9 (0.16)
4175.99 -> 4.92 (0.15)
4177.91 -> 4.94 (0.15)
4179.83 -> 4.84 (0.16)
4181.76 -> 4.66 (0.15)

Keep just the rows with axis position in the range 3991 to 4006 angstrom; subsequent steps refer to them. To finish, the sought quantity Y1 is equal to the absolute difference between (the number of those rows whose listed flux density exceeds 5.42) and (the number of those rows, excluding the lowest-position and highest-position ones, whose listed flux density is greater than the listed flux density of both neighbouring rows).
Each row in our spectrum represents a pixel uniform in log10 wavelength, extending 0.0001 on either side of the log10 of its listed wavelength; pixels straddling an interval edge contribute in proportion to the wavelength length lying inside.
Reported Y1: 5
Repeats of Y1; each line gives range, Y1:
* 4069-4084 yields 0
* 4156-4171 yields 2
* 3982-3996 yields 6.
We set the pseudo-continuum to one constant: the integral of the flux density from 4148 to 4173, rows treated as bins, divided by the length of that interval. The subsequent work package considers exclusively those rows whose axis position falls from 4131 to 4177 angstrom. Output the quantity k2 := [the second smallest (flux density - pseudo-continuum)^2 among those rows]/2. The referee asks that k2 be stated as 0.000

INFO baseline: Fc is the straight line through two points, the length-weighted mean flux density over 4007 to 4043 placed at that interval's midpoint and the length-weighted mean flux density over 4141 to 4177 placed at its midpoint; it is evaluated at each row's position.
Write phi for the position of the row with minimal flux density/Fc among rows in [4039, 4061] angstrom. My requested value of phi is 4047.24 angstrom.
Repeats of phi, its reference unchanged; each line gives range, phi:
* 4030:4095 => 4047.24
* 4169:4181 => 4179.83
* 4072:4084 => 4080.93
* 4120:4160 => 4156.80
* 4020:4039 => 4034.22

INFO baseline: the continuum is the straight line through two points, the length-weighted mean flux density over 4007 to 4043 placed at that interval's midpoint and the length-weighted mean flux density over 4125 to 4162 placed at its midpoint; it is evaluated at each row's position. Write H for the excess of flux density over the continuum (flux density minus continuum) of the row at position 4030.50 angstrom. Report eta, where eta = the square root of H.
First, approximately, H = 0.11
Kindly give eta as 0.33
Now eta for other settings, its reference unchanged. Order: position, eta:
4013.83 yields 0.40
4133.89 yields 0.68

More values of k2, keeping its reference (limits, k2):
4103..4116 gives 0.324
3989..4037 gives 0.004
